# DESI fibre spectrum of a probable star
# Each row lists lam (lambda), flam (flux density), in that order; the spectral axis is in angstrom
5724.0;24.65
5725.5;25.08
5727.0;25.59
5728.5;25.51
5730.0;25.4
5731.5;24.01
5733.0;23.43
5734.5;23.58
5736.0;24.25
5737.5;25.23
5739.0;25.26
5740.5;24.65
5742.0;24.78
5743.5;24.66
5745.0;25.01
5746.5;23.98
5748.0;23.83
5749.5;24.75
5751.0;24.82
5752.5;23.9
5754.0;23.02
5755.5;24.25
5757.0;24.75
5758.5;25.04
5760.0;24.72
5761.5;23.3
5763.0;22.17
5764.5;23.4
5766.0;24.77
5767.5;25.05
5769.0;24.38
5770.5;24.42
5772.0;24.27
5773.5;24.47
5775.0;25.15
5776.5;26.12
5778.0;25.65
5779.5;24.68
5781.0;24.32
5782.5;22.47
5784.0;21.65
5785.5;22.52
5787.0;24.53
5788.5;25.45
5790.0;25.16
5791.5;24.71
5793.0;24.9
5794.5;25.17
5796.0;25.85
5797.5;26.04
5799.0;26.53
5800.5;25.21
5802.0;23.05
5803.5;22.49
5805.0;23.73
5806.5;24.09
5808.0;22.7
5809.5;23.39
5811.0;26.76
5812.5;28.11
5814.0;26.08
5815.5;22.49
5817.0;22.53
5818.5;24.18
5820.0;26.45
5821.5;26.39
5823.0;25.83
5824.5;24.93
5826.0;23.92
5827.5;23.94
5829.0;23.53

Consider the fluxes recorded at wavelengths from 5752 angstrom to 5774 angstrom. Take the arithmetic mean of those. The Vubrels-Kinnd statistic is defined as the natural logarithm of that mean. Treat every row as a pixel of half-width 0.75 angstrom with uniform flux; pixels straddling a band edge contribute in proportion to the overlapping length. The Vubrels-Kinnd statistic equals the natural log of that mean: 3.18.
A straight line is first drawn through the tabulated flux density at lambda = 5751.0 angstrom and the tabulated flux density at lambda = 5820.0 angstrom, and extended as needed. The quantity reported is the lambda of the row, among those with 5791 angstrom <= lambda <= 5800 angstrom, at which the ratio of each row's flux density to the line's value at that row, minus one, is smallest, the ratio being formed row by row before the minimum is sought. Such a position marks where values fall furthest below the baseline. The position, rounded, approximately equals 5791.5 angstrom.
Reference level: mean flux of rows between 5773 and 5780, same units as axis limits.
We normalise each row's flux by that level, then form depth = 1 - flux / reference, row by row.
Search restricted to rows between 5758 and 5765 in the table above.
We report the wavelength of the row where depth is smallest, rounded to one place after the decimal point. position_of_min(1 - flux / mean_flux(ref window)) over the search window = 5758.5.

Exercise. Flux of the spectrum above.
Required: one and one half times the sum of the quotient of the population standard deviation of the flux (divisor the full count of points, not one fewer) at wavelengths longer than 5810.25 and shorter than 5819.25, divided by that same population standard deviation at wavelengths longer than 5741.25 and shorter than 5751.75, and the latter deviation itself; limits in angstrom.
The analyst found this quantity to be 8.2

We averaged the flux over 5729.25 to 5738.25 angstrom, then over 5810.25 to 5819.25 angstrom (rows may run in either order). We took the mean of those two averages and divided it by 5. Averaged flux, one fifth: 4.93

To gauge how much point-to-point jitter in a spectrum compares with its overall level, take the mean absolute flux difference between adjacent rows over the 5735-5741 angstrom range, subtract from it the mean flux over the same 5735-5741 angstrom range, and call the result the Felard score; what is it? -24.3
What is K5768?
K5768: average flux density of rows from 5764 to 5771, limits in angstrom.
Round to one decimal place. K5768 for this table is 24.4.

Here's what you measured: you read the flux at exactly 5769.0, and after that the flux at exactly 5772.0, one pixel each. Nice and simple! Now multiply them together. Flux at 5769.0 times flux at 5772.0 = 592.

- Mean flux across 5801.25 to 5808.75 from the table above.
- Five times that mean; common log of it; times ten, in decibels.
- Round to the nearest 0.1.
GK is 20.6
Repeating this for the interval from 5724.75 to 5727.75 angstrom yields 21.0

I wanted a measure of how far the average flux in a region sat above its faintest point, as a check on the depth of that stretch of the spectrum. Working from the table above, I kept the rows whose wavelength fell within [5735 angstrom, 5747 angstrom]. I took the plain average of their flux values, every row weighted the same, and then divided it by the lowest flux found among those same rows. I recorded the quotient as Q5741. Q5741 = 1.03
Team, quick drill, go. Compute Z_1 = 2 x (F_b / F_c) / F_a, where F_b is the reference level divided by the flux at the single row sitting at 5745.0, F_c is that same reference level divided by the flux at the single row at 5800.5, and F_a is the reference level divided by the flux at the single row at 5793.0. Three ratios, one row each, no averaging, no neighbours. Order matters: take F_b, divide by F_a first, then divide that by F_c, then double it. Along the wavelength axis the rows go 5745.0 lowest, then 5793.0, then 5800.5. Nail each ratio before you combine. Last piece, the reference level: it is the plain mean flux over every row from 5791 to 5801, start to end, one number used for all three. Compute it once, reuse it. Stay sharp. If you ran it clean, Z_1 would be 1.97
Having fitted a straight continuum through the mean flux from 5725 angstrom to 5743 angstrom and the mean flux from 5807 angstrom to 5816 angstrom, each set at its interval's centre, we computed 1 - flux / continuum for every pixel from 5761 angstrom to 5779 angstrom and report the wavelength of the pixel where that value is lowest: 5776.5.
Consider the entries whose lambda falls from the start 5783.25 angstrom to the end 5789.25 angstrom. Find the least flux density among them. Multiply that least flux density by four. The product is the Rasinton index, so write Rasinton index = 86.6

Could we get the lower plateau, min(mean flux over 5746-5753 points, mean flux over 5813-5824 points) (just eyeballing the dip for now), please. 24.3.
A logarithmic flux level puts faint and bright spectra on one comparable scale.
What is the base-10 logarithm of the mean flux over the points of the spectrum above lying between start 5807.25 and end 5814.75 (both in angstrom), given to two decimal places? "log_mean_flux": 1.40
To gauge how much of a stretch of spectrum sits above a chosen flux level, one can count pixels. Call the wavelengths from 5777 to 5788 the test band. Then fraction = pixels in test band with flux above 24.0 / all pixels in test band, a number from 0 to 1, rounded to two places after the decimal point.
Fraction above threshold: 0.57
